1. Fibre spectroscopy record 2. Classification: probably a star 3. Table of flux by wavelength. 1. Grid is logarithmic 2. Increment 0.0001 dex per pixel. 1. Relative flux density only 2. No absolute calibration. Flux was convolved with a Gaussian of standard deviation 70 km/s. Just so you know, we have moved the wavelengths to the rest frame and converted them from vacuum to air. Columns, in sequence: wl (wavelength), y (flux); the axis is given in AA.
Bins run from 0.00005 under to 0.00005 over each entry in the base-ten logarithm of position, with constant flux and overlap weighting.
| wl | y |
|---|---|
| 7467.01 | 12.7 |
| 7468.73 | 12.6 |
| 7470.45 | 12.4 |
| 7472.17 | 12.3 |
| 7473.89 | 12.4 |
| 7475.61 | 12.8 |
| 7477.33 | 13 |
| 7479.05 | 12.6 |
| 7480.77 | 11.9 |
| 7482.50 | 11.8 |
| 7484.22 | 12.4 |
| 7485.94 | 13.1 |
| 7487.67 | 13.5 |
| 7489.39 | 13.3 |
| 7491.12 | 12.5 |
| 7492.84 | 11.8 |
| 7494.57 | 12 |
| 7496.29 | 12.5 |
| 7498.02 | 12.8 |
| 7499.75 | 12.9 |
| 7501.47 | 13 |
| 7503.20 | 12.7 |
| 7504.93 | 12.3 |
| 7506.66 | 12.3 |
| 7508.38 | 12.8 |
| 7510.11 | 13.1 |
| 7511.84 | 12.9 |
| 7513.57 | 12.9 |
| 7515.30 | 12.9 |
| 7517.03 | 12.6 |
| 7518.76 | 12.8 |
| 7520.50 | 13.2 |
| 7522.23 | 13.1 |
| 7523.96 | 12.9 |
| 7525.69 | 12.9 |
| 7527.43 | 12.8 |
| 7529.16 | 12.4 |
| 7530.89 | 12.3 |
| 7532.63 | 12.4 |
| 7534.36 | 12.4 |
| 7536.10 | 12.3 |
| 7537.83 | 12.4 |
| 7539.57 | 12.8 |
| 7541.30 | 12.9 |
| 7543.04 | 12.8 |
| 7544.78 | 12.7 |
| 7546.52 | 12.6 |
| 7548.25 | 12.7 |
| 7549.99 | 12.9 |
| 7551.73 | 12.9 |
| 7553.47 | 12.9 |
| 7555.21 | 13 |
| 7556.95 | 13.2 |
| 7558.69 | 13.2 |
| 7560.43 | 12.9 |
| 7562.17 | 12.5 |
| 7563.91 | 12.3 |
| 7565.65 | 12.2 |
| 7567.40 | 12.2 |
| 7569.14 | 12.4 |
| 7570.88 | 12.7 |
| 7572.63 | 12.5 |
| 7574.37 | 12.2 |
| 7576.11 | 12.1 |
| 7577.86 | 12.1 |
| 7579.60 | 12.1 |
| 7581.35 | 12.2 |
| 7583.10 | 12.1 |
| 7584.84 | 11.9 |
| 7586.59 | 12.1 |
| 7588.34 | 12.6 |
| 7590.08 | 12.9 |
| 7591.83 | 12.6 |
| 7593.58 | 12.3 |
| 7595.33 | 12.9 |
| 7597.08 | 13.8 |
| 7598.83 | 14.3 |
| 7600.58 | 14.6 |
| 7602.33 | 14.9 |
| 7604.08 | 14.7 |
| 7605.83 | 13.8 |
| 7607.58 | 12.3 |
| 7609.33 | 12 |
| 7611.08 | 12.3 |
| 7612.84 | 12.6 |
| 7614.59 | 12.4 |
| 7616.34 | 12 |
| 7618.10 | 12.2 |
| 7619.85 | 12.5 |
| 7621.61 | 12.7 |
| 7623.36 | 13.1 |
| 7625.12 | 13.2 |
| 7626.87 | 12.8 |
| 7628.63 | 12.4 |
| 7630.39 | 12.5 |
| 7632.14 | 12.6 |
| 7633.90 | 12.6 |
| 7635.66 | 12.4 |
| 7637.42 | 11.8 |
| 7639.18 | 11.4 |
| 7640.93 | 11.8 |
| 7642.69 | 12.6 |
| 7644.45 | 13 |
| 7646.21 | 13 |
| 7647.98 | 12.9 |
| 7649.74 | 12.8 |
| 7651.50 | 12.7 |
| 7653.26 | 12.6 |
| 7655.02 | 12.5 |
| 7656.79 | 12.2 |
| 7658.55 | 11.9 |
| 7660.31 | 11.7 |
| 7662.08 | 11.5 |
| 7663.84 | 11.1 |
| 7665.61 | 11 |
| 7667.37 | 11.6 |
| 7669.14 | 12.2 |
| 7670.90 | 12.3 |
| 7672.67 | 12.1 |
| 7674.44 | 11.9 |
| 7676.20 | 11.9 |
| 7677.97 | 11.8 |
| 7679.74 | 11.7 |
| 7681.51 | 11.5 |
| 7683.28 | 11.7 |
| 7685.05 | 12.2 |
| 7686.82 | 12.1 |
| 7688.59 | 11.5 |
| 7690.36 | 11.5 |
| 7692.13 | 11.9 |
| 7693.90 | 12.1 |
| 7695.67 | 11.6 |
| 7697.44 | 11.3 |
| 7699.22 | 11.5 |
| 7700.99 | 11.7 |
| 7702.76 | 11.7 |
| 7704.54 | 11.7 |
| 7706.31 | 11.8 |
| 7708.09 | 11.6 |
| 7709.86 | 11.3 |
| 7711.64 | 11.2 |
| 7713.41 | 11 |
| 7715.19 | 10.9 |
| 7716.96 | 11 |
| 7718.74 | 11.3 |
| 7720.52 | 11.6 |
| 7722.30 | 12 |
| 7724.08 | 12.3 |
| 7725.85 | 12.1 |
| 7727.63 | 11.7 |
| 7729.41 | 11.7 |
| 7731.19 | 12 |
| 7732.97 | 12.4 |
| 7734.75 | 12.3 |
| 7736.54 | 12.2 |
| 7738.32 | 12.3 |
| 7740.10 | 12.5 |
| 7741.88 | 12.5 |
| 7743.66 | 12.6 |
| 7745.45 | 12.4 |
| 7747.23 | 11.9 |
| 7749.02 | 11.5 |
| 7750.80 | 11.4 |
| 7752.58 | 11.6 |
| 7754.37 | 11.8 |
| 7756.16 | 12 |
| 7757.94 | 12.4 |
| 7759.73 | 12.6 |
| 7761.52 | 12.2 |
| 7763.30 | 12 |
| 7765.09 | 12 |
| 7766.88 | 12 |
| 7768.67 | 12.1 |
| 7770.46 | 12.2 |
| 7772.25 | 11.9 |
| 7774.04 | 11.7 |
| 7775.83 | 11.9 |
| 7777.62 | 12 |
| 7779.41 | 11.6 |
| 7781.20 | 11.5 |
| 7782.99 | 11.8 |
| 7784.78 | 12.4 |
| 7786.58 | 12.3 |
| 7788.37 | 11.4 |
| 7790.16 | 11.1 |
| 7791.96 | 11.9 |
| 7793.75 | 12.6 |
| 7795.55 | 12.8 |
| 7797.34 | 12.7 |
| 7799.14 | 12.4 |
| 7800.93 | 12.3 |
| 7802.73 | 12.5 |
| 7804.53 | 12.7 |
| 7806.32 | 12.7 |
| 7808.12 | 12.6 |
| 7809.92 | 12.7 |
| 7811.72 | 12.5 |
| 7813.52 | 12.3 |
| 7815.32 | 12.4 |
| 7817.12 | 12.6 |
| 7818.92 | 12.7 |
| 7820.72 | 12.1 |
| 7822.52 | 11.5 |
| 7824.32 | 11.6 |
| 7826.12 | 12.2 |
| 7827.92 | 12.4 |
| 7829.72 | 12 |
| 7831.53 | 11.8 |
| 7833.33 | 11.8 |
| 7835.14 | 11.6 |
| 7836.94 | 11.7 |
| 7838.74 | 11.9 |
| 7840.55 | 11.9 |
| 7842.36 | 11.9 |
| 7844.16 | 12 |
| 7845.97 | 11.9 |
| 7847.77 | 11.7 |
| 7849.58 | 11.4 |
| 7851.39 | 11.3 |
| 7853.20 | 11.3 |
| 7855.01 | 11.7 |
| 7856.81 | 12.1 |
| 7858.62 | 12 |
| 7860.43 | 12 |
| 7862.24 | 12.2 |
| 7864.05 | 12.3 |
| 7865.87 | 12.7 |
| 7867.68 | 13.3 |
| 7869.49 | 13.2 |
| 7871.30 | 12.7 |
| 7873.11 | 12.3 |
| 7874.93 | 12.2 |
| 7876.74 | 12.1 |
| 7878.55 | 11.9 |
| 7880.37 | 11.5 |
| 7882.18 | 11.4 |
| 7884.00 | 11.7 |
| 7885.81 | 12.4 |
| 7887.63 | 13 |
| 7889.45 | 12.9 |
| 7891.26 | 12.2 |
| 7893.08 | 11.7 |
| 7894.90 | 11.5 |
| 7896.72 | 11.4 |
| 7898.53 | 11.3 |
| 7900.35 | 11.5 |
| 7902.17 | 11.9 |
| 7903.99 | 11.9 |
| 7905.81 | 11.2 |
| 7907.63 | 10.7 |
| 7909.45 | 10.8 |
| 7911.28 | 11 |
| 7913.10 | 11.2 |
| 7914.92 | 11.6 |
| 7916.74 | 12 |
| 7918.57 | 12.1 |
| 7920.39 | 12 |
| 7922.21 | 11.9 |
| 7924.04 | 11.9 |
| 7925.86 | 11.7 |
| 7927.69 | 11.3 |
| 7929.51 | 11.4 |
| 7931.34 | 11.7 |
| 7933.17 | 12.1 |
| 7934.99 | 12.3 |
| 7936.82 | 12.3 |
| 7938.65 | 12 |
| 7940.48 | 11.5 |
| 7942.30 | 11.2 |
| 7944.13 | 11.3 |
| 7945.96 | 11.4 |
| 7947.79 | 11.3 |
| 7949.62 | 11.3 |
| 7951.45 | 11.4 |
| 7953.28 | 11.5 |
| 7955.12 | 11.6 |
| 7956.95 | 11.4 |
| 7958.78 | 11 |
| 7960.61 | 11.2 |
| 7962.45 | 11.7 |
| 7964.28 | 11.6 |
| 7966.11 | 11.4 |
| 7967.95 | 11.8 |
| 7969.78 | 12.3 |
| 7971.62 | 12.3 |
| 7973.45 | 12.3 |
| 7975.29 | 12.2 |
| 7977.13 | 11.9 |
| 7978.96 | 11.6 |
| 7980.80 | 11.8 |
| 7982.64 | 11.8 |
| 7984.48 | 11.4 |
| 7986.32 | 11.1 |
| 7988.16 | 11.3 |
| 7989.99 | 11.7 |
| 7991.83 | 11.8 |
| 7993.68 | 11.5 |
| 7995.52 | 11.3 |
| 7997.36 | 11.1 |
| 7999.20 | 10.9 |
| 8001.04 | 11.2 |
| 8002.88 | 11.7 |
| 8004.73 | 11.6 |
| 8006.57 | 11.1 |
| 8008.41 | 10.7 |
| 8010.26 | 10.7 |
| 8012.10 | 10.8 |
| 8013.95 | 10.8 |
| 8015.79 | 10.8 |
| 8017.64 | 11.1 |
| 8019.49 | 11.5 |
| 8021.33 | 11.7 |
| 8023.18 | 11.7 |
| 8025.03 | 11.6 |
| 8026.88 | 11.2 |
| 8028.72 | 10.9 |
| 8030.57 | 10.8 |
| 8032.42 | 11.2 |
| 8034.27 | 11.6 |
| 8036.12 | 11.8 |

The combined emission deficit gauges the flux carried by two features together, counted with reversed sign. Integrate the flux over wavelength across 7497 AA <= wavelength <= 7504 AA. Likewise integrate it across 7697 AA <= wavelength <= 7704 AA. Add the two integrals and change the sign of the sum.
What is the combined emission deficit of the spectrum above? -171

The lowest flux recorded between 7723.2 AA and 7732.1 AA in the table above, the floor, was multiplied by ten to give 117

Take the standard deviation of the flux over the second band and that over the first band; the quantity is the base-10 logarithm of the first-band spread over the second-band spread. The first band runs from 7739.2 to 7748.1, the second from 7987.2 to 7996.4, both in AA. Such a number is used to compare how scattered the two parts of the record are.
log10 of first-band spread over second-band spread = 0.09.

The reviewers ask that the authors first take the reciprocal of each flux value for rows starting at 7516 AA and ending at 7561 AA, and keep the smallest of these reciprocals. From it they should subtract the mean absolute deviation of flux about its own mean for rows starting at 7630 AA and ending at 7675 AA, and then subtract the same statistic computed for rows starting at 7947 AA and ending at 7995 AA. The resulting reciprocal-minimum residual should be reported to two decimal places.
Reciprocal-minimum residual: -0.69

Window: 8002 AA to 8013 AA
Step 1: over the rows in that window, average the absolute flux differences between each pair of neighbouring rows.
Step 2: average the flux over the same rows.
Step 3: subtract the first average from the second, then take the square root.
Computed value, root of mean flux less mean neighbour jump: 3.30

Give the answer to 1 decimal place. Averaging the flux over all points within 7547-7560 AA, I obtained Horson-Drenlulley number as 13.0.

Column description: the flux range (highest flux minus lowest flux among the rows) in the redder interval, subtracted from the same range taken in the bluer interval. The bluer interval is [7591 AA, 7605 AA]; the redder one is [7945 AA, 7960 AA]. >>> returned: 2.0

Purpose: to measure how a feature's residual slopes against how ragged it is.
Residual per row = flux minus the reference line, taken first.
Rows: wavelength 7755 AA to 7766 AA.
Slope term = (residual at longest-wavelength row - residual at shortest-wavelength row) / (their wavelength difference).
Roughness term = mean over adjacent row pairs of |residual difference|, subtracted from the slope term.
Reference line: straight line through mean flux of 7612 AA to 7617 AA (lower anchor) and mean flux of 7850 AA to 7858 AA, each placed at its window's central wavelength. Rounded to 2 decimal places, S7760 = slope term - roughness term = -0.24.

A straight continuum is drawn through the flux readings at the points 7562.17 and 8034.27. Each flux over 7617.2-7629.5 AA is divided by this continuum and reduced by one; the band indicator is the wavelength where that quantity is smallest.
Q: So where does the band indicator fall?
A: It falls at 7618.10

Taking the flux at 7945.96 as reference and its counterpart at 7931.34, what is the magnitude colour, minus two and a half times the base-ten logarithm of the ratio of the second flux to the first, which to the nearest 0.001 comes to -0.028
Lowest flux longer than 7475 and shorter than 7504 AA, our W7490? 11.8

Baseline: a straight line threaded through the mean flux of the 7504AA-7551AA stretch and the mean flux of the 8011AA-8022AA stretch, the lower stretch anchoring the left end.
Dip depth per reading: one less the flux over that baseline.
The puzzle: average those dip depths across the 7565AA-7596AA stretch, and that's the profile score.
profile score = 0.016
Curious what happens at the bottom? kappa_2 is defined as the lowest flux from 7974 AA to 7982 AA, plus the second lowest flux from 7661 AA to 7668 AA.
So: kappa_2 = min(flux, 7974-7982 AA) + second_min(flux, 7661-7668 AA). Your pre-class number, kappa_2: 22.7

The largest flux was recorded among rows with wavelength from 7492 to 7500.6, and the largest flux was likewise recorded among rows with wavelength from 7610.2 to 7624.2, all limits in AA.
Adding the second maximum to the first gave 26.0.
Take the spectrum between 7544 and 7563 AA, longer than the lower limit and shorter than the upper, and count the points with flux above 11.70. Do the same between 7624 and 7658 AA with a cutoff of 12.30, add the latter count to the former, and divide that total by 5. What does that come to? 5.2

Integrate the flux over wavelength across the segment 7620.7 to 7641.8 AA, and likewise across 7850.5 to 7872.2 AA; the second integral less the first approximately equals 3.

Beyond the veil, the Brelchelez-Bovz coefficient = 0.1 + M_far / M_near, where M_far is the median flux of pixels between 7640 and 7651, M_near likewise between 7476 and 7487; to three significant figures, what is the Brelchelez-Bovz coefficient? 1.13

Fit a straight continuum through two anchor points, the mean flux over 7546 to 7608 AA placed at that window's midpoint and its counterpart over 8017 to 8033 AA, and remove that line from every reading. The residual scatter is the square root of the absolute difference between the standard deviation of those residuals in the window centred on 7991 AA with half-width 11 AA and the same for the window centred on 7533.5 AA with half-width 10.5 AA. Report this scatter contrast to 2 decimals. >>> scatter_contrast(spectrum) 0.20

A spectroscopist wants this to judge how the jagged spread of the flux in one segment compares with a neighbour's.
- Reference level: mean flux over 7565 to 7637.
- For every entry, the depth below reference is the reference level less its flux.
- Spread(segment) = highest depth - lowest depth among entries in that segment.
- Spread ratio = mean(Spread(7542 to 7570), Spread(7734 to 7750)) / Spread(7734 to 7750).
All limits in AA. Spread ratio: 0.95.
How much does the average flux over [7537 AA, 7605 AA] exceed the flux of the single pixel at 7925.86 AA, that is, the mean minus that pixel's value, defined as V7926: 1.1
